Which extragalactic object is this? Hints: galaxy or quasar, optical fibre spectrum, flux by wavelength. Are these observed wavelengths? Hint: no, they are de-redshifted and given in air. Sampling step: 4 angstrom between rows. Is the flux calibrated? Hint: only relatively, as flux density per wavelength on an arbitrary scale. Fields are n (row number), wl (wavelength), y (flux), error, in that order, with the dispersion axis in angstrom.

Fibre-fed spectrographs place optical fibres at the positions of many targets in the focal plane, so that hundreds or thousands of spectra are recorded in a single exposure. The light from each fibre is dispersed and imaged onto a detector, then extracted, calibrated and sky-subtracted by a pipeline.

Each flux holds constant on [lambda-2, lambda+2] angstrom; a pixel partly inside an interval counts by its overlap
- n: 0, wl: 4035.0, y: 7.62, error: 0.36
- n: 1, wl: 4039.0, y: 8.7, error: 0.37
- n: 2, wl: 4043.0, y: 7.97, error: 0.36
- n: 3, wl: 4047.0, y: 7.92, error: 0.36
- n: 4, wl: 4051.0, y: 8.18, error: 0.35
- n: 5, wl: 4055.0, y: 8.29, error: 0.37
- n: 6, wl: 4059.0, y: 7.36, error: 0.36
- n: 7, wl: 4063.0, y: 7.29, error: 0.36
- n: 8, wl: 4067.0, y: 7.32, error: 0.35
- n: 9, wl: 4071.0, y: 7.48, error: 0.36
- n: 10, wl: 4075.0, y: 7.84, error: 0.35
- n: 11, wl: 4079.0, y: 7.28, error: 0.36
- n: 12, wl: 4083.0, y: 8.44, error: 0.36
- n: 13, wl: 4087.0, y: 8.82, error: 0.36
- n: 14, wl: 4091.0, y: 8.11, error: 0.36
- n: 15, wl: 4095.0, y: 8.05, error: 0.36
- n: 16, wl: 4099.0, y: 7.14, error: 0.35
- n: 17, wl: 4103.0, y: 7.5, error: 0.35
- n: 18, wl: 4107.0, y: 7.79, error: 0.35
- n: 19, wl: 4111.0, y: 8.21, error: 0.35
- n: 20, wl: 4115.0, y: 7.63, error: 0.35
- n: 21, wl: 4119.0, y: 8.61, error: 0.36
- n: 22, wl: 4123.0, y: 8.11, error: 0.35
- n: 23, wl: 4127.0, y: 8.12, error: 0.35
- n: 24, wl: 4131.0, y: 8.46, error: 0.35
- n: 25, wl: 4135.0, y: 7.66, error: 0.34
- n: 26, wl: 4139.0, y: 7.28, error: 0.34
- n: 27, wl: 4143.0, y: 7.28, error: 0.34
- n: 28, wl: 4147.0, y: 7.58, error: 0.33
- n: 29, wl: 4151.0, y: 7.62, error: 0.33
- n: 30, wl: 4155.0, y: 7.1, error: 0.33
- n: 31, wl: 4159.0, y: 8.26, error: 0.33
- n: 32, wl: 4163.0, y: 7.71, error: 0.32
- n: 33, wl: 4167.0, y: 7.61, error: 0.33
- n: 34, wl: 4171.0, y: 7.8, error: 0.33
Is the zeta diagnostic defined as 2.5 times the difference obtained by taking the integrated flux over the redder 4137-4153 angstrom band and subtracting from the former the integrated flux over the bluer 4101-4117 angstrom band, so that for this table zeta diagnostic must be -14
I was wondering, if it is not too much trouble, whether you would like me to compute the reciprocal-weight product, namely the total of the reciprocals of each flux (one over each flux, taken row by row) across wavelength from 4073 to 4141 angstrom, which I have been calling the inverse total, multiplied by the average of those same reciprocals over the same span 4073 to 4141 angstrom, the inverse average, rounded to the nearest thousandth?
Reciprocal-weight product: 0.271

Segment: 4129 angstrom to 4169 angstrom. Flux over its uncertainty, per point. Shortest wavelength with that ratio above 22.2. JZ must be 4131.0 angstrom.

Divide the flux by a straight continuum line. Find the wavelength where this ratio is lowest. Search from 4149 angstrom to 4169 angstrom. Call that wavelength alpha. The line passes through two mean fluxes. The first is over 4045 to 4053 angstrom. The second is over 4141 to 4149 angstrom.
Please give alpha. 4155.0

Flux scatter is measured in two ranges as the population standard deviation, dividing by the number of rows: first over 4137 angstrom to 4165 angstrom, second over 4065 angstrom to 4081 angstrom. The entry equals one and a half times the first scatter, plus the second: 0.8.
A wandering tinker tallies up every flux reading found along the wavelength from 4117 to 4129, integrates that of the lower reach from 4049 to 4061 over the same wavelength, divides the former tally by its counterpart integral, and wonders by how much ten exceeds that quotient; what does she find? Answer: 9.74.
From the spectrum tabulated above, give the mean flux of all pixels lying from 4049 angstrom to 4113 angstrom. 7.82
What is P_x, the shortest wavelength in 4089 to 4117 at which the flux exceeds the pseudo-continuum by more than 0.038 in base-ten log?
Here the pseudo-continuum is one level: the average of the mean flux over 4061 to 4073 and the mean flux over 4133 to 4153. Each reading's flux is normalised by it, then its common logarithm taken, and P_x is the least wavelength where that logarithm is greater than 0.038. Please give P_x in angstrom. 4091.0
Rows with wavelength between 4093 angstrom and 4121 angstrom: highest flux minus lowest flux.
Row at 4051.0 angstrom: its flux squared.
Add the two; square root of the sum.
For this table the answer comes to 8.27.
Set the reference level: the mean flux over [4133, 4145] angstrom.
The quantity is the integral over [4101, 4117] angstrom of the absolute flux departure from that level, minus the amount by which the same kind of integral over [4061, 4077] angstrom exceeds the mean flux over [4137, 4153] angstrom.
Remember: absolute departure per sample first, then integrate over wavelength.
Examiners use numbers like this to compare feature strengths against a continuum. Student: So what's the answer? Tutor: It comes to 10.6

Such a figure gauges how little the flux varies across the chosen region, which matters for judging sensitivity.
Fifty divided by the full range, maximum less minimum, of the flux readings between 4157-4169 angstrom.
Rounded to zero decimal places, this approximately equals 77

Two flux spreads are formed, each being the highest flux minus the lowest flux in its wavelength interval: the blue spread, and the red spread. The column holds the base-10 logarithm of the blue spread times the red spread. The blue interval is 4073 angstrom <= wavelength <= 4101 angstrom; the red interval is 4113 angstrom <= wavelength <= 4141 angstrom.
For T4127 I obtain 0.35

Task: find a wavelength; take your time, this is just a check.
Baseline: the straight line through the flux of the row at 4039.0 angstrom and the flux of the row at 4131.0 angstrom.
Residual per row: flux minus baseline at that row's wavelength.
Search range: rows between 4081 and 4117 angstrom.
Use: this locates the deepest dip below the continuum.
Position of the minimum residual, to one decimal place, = 4099.0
